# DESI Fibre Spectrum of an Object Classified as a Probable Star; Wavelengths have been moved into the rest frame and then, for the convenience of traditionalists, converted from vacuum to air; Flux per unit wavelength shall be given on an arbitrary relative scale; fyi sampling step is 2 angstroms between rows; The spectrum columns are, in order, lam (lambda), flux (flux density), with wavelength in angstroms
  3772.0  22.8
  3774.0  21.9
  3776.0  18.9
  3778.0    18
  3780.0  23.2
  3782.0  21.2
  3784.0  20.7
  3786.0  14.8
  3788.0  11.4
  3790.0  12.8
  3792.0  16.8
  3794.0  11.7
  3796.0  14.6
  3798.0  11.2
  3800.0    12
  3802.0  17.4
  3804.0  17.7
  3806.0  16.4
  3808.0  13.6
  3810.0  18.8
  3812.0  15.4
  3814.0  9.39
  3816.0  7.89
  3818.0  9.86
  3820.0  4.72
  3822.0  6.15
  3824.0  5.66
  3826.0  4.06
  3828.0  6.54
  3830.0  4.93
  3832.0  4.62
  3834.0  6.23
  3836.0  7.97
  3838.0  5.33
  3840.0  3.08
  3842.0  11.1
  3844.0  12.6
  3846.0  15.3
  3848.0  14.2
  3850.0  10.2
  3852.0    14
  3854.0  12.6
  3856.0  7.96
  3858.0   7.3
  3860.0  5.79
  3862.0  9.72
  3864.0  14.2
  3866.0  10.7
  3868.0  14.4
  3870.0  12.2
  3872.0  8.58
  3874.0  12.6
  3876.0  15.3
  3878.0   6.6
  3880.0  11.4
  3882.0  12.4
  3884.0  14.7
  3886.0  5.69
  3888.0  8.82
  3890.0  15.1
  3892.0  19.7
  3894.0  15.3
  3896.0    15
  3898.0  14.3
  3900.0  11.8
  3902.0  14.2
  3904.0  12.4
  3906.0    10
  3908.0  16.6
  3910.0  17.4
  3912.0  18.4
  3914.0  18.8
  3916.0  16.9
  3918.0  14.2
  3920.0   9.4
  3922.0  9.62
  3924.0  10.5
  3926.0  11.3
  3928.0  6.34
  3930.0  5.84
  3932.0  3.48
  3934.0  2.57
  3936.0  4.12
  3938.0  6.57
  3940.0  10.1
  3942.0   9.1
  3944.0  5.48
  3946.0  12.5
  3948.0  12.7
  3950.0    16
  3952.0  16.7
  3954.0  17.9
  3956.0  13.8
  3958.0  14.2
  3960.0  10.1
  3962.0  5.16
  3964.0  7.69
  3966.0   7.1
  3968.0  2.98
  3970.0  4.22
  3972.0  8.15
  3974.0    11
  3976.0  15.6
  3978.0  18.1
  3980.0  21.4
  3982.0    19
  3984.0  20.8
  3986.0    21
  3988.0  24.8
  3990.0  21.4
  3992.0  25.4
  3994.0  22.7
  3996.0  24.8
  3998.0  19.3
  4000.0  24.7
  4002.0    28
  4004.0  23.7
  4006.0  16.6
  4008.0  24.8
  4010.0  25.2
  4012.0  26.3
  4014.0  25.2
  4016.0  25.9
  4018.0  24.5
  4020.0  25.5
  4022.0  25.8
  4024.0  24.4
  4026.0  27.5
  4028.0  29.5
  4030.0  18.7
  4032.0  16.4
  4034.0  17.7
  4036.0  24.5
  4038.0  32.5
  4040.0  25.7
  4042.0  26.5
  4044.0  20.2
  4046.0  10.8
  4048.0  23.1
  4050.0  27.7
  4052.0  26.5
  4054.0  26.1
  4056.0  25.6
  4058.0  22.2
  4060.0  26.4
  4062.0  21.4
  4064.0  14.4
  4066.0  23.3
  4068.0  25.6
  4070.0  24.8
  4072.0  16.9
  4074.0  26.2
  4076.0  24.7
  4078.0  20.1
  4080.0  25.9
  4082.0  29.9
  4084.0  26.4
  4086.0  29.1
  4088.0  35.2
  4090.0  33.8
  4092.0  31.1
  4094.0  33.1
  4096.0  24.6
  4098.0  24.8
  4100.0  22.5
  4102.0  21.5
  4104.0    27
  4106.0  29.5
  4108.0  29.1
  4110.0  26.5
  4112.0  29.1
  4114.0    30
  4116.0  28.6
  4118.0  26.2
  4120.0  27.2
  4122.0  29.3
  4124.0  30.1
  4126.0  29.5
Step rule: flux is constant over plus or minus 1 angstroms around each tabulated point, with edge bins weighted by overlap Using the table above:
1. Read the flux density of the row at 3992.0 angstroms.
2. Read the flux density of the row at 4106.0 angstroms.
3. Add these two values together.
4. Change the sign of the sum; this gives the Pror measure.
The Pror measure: -55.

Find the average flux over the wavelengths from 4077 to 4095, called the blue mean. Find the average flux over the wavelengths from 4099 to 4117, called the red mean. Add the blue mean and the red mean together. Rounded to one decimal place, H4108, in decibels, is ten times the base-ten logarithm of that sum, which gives 17.5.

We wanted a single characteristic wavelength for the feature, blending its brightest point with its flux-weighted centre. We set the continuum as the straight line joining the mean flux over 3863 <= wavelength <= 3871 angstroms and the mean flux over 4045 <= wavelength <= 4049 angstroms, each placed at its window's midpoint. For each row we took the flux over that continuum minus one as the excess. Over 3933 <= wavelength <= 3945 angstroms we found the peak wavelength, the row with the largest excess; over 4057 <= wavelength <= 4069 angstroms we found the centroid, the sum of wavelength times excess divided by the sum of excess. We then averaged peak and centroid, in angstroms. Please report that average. 4001.5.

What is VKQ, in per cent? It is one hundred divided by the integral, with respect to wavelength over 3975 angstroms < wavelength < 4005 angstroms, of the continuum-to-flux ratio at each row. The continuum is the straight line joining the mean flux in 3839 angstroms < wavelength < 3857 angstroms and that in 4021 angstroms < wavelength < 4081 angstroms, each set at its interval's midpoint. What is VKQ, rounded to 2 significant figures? 3.7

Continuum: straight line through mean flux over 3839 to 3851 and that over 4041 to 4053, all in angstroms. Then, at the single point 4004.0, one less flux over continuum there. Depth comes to -0.18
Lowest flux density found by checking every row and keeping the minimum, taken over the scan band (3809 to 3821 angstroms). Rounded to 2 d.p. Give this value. 4.72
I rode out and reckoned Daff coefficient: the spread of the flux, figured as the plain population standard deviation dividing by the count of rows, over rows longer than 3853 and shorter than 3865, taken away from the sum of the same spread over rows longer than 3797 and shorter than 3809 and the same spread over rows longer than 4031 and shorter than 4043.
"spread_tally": 5.1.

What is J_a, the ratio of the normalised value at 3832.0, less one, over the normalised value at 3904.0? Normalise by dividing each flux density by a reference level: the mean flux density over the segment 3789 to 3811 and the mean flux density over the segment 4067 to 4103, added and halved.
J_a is -1.3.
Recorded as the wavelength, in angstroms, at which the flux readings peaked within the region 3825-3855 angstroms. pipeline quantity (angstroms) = 3846.0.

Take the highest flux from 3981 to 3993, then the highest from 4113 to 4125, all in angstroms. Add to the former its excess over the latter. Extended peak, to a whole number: 21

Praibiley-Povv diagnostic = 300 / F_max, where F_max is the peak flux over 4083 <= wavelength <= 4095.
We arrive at 8.5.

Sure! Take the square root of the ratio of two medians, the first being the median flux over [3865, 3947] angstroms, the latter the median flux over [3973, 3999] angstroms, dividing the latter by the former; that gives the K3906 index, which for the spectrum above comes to 1.33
